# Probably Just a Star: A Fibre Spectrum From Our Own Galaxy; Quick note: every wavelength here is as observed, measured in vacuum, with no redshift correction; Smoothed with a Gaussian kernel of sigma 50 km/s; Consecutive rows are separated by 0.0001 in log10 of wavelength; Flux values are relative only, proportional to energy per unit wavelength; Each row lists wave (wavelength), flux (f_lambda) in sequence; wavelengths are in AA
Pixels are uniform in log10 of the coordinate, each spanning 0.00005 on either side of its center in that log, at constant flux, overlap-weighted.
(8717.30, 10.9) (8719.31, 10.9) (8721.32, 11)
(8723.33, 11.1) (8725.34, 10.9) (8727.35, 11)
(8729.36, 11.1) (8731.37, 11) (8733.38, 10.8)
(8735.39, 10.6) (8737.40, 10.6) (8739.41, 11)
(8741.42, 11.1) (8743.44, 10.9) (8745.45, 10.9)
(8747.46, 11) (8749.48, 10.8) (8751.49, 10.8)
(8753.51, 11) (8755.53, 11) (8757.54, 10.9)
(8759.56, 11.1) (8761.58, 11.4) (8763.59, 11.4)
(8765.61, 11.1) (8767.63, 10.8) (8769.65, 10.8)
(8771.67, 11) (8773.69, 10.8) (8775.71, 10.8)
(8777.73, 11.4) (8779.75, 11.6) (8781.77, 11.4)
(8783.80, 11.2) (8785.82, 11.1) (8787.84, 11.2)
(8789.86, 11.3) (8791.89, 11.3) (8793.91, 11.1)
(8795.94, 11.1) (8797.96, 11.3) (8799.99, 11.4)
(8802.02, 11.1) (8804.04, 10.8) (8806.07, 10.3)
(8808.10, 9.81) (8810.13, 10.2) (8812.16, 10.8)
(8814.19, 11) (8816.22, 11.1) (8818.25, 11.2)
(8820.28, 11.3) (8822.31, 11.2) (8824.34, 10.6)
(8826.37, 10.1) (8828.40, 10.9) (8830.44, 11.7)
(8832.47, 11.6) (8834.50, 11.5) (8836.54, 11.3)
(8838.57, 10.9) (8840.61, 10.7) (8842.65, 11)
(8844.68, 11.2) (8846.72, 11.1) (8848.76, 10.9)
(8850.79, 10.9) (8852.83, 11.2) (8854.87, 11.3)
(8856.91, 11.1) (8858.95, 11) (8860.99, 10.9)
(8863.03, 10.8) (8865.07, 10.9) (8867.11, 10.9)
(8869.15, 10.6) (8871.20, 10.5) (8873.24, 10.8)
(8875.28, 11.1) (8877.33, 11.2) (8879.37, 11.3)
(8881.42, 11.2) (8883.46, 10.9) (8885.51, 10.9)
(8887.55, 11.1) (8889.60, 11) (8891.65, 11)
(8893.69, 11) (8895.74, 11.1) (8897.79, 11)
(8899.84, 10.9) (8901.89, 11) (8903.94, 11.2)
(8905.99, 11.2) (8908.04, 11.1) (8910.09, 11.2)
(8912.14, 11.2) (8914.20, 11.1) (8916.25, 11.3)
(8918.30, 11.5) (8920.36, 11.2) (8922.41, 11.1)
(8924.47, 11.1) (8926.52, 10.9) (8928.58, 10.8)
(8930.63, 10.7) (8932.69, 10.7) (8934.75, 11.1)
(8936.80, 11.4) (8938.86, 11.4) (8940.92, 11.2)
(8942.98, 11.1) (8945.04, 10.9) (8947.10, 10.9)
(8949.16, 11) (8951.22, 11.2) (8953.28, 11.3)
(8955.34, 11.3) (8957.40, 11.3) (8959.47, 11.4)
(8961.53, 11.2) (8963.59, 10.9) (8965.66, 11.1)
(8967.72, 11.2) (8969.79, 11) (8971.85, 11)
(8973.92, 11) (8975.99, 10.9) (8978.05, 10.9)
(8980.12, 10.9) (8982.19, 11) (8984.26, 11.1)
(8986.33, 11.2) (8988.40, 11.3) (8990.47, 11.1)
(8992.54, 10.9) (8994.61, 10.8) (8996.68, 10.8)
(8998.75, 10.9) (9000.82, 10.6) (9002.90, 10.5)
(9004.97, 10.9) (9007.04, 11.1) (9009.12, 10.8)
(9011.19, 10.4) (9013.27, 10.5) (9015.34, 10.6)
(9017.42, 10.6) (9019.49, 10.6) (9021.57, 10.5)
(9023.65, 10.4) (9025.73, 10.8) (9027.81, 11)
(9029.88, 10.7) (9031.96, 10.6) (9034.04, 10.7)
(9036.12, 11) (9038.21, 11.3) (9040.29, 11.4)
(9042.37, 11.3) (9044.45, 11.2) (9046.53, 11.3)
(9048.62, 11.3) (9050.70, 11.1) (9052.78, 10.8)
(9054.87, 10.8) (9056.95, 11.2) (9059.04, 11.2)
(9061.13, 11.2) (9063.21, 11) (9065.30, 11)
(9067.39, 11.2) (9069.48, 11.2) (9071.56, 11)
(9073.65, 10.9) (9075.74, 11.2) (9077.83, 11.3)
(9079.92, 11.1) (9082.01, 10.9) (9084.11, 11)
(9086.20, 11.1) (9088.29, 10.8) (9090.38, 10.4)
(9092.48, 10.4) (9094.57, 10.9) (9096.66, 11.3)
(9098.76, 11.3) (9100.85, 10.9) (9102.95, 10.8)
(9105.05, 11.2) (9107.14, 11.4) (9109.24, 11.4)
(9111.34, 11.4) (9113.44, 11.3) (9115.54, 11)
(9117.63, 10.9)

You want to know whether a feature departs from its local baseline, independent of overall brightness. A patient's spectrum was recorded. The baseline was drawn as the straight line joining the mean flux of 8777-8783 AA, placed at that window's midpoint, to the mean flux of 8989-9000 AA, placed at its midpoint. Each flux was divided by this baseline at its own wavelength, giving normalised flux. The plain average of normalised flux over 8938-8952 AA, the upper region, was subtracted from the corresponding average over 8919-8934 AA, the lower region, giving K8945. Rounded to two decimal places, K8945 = -0.02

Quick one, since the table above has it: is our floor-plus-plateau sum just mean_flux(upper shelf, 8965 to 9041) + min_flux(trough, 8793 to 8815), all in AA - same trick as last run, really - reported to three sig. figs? 20.7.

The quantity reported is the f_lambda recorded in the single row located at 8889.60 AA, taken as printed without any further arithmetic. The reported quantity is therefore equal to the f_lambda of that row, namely 11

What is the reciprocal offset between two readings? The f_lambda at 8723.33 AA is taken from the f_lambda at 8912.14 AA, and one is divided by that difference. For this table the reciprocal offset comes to 10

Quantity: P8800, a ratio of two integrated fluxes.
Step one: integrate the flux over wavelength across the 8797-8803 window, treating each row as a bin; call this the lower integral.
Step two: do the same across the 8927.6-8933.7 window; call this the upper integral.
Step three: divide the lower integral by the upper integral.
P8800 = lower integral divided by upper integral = 1.03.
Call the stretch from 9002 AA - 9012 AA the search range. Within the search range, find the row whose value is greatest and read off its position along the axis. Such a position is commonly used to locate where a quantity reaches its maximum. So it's 9007.04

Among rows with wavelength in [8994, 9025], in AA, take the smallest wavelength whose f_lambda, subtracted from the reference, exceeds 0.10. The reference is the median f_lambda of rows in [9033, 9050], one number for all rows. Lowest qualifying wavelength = 8994.61 AA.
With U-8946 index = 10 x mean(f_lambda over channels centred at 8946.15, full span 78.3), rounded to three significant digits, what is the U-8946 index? 111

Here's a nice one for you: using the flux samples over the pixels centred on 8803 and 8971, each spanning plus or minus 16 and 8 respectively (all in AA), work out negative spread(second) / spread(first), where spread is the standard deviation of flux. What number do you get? -0.23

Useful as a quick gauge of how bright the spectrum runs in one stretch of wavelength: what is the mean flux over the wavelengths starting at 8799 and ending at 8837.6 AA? 10.9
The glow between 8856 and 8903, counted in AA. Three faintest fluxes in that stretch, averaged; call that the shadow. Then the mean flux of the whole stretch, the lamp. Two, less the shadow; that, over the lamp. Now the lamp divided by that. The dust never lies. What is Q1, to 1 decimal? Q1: -13.9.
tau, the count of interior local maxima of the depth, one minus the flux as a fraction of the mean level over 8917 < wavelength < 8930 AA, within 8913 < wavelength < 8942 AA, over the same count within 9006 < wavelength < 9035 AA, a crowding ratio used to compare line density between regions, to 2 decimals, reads 0.00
